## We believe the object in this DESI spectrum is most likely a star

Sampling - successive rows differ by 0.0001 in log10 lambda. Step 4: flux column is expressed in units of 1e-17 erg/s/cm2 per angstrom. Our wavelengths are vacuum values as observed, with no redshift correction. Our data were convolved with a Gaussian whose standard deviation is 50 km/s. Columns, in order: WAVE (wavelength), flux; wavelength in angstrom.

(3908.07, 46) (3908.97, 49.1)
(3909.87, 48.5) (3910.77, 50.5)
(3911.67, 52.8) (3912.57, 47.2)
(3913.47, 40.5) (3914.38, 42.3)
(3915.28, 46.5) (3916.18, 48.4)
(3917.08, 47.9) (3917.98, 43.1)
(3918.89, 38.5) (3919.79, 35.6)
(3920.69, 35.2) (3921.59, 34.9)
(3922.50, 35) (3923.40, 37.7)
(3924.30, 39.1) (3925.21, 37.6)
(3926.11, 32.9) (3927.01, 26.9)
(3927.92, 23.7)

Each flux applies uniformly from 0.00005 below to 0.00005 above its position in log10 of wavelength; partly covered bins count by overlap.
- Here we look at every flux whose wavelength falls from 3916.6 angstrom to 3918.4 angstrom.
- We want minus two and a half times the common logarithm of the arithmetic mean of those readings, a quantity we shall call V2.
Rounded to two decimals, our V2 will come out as -4.15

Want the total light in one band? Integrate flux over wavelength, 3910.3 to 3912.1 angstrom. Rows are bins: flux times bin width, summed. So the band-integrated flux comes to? 93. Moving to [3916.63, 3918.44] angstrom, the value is 82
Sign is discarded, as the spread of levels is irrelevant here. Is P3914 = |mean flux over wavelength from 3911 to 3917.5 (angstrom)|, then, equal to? 47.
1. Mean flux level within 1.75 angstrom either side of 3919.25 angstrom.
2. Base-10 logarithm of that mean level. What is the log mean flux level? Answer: 1.58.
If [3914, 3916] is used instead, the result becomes 1.65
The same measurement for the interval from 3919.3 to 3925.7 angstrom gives 1.56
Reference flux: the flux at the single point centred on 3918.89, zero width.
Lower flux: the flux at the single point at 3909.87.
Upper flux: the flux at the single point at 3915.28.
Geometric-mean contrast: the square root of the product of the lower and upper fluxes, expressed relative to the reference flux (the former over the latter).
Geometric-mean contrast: 1.23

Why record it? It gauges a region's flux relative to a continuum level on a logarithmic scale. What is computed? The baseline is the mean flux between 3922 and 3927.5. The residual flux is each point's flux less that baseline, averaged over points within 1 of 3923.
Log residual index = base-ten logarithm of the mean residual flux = 0.2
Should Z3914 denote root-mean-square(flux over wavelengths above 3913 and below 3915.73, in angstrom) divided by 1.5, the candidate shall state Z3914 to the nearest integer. 29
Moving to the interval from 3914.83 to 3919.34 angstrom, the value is 30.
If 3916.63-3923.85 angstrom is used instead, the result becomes 26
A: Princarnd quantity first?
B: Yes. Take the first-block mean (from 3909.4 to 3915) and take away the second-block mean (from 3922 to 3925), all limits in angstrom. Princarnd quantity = 9.7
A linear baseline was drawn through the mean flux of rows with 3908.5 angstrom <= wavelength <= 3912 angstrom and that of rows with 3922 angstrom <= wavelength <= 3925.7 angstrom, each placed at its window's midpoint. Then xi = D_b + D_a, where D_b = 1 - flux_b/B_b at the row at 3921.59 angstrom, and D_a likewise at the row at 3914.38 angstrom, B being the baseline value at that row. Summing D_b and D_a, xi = 0.20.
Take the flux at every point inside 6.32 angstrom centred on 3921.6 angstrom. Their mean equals 37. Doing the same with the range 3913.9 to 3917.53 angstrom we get 46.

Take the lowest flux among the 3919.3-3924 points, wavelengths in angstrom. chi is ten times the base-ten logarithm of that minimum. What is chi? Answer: 15.4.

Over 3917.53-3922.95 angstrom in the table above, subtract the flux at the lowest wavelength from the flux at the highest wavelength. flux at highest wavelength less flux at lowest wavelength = -8.1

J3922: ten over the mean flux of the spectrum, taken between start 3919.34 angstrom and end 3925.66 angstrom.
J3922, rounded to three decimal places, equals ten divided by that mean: 0.274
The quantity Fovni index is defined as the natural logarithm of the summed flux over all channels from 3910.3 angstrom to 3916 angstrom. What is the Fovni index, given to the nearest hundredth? 5.63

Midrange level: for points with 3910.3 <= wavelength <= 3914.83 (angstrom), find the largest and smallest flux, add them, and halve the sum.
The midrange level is 47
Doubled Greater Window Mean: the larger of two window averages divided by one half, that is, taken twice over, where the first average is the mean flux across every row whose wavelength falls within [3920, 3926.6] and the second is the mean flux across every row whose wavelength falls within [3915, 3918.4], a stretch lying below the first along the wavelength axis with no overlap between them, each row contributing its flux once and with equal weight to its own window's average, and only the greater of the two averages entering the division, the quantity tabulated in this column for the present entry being 93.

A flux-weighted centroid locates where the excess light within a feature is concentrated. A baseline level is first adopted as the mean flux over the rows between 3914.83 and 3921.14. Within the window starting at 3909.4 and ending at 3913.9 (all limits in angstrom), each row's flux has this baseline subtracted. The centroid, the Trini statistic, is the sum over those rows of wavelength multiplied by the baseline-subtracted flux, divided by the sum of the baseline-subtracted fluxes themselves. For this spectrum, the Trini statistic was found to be 3911.1 angstrom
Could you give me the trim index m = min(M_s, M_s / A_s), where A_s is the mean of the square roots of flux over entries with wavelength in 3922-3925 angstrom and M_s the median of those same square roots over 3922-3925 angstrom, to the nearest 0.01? 1.01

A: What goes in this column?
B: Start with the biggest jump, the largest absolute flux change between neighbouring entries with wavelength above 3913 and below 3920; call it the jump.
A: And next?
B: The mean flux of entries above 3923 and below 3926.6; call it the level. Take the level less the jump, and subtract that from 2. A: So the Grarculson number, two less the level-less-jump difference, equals -30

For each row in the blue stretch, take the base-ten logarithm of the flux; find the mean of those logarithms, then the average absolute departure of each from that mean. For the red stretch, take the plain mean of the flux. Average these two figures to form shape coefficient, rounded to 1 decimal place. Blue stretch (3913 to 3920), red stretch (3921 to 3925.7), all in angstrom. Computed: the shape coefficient 18.4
